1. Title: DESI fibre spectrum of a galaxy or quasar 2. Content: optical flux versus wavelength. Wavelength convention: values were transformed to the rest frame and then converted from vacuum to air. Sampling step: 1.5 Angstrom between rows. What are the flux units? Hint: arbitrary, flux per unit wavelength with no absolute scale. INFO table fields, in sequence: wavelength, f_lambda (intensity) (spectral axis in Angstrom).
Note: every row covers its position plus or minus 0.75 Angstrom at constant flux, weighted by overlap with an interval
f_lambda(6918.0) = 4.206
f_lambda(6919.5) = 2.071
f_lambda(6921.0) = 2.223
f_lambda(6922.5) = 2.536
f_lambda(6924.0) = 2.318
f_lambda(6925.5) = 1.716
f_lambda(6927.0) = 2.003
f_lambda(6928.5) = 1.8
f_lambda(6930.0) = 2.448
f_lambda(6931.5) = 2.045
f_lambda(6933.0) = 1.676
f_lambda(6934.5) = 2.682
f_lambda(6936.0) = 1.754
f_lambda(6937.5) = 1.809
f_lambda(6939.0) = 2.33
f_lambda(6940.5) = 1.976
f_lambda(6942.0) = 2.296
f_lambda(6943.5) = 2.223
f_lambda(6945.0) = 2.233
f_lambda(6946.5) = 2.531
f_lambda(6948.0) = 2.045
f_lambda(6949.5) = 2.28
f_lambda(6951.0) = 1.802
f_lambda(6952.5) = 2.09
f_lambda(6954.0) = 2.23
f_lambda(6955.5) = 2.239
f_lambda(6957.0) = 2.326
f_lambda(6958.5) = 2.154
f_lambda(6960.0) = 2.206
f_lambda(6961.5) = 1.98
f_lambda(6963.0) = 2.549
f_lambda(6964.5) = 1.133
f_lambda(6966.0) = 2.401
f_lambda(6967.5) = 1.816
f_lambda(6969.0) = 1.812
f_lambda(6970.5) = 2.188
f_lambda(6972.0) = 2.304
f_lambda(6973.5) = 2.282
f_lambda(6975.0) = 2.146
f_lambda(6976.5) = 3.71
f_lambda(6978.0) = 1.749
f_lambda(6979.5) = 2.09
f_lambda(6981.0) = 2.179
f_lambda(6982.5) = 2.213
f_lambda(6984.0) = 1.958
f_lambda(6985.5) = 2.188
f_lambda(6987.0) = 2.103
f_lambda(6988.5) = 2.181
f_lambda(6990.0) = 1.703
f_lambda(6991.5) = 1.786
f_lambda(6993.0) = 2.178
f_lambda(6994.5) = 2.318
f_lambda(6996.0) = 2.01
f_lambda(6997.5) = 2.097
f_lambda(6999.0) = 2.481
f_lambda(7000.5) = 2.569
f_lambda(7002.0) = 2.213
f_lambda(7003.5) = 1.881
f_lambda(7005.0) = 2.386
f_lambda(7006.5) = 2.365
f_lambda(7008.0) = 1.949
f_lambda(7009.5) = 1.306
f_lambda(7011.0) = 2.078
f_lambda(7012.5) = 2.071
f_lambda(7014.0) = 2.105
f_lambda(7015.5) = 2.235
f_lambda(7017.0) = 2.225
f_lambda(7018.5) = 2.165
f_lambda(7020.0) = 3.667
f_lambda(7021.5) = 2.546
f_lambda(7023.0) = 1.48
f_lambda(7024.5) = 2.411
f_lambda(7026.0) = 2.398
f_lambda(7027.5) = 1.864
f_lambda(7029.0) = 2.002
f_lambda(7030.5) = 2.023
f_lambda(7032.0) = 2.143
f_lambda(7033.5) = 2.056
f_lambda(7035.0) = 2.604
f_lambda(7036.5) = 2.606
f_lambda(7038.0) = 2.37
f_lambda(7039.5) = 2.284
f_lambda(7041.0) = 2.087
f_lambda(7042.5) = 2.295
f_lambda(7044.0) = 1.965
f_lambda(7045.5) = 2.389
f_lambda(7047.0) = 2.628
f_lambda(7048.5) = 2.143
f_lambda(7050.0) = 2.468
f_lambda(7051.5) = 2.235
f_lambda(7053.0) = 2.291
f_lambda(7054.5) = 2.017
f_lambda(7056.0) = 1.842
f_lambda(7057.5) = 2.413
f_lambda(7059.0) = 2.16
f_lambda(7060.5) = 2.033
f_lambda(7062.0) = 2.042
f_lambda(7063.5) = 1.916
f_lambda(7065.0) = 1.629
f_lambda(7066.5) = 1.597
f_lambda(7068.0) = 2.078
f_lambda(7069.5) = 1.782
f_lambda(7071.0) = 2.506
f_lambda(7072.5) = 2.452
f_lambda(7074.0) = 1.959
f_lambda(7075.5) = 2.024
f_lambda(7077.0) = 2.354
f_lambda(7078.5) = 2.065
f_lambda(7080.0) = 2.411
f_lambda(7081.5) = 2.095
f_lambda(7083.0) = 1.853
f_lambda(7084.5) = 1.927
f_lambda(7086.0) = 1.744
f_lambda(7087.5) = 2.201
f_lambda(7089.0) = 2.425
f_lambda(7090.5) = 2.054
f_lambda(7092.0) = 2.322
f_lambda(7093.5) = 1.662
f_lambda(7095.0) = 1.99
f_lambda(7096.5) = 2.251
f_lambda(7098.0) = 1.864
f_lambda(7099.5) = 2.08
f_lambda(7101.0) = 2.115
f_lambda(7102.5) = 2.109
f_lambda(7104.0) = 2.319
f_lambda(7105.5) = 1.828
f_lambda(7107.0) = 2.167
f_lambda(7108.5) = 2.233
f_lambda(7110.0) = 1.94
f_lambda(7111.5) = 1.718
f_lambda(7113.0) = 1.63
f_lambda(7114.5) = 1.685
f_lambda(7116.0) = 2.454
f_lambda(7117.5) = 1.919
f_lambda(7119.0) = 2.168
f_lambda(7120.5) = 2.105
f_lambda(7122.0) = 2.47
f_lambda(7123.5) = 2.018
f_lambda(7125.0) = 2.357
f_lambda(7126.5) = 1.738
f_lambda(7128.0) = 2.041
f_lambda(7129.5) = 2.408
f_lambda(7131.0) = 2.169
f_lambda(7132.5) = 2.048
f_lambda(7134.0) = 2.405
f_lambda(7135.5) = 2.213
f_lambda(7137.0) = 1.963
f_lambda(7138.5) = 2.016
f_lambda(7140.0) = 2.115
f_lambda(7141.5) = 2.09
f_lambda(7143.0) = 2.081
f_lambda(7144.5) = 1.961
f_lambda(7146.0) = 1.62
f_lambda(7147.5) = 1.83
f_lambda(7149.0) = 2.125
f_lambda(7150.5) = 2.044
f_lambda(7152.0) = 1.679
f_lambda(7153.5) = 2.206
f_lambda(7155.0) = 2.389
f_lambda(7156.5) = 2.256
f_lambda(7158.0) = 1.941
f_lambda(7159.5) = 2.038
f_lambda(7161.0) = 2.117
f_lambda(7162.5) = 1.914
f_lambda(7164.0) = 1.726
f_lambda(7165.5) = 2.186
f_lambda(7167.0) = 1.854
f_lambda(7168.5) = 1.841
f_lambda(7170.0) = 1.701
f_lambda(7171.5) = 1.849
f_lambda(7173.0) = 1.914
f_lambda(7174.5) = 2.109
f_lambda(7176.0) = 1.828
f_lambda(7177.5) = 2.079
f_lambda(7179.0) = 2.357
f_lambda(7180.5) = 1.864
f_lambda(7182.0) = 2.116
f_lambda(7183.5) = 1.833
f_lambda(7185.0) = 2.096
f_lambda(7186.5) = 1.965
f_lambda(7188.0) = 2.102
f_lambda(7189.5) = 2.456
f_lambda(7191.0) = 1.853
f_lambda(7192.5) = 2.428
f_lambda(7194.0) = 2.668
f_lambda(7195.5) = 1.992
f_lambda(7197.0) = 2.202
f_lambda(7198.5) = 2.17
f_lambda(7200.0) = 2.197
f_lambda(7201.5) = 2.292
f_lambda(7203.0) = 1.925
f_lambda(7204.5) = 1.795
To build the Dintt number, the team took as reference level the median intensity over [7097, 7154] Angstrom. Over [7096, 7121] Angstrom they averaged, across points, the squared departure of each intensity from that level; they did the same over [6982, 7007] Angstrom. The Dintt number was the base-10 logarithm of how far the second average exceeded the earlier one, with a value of -2.4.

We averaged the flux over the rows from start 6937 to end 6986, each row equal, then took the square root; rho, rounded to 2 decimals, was 1.47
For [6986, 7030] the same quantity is 1.47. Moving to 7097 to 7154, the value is 1.43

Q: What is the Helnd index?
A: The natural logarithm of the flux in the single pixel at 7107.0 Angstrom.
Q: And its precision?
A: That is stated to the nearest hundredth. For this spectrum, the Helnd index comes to 0.77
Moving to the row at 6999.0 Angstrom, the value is 0.91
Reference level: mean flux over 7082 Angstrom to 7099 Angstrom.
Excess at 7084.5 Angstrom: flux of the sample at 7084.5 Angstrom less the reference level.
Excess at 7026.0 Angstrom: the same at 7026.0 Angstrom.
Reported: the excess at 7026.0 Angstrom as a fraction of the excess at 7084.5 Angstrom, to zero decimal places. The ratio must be -4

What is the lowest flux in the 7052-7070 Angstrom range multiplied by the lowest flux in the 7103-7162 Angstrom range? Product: 2.59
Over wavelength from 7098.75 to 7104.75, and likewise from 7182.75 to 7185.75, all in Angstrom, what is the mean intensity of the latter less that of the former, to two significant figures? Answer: -0.19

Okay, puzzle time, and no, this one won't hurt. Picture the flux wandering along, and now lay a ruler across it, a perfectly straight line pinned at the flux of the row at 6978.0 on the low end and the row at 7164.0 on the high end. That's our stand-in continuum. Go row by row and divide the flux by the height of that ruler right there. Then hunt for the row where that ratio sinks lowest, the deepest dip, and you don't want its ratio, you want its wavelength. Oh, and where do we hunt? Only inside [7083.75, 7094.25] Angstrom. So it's 7093.5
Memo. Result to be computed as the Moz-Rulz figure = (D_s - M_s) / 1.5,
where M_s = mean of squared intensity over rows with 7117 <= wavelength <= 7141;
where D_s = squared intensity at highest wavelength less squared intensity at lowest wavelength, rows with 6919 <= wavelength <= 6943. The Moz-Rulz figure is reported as -2.4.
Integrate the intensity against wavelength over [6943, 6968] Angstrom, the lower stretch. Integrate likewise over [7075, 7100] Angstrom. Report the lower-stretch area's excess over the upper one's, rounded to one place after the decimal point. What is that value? 1.4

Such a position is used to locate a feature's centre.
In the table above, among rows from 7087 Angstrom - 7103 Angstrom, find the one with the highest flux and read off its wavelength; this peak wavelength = 7089.0 Angstrom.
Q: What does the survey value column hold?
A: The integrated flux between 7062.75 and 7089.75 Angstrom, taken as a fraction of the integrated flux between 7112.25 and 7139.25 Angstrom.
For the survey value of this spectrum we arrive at 0.98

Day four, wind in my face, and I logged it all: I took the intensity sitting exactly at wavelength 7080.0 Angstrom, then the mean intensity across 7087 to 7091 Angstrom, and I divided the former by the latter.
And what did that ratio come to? 1.08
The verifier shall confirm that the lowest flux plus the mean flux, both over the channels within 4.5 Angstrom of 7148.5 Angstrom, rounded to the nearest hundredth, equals 3.50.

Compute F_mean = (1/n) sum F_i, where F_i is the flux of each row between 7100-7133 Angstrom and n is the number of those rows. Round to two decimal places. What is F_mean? 2.07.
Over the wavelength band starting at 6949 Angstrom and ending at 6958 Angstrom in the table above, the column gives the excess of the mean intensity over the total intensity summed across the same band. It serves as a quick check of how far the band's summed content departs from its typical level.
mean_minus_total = -11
